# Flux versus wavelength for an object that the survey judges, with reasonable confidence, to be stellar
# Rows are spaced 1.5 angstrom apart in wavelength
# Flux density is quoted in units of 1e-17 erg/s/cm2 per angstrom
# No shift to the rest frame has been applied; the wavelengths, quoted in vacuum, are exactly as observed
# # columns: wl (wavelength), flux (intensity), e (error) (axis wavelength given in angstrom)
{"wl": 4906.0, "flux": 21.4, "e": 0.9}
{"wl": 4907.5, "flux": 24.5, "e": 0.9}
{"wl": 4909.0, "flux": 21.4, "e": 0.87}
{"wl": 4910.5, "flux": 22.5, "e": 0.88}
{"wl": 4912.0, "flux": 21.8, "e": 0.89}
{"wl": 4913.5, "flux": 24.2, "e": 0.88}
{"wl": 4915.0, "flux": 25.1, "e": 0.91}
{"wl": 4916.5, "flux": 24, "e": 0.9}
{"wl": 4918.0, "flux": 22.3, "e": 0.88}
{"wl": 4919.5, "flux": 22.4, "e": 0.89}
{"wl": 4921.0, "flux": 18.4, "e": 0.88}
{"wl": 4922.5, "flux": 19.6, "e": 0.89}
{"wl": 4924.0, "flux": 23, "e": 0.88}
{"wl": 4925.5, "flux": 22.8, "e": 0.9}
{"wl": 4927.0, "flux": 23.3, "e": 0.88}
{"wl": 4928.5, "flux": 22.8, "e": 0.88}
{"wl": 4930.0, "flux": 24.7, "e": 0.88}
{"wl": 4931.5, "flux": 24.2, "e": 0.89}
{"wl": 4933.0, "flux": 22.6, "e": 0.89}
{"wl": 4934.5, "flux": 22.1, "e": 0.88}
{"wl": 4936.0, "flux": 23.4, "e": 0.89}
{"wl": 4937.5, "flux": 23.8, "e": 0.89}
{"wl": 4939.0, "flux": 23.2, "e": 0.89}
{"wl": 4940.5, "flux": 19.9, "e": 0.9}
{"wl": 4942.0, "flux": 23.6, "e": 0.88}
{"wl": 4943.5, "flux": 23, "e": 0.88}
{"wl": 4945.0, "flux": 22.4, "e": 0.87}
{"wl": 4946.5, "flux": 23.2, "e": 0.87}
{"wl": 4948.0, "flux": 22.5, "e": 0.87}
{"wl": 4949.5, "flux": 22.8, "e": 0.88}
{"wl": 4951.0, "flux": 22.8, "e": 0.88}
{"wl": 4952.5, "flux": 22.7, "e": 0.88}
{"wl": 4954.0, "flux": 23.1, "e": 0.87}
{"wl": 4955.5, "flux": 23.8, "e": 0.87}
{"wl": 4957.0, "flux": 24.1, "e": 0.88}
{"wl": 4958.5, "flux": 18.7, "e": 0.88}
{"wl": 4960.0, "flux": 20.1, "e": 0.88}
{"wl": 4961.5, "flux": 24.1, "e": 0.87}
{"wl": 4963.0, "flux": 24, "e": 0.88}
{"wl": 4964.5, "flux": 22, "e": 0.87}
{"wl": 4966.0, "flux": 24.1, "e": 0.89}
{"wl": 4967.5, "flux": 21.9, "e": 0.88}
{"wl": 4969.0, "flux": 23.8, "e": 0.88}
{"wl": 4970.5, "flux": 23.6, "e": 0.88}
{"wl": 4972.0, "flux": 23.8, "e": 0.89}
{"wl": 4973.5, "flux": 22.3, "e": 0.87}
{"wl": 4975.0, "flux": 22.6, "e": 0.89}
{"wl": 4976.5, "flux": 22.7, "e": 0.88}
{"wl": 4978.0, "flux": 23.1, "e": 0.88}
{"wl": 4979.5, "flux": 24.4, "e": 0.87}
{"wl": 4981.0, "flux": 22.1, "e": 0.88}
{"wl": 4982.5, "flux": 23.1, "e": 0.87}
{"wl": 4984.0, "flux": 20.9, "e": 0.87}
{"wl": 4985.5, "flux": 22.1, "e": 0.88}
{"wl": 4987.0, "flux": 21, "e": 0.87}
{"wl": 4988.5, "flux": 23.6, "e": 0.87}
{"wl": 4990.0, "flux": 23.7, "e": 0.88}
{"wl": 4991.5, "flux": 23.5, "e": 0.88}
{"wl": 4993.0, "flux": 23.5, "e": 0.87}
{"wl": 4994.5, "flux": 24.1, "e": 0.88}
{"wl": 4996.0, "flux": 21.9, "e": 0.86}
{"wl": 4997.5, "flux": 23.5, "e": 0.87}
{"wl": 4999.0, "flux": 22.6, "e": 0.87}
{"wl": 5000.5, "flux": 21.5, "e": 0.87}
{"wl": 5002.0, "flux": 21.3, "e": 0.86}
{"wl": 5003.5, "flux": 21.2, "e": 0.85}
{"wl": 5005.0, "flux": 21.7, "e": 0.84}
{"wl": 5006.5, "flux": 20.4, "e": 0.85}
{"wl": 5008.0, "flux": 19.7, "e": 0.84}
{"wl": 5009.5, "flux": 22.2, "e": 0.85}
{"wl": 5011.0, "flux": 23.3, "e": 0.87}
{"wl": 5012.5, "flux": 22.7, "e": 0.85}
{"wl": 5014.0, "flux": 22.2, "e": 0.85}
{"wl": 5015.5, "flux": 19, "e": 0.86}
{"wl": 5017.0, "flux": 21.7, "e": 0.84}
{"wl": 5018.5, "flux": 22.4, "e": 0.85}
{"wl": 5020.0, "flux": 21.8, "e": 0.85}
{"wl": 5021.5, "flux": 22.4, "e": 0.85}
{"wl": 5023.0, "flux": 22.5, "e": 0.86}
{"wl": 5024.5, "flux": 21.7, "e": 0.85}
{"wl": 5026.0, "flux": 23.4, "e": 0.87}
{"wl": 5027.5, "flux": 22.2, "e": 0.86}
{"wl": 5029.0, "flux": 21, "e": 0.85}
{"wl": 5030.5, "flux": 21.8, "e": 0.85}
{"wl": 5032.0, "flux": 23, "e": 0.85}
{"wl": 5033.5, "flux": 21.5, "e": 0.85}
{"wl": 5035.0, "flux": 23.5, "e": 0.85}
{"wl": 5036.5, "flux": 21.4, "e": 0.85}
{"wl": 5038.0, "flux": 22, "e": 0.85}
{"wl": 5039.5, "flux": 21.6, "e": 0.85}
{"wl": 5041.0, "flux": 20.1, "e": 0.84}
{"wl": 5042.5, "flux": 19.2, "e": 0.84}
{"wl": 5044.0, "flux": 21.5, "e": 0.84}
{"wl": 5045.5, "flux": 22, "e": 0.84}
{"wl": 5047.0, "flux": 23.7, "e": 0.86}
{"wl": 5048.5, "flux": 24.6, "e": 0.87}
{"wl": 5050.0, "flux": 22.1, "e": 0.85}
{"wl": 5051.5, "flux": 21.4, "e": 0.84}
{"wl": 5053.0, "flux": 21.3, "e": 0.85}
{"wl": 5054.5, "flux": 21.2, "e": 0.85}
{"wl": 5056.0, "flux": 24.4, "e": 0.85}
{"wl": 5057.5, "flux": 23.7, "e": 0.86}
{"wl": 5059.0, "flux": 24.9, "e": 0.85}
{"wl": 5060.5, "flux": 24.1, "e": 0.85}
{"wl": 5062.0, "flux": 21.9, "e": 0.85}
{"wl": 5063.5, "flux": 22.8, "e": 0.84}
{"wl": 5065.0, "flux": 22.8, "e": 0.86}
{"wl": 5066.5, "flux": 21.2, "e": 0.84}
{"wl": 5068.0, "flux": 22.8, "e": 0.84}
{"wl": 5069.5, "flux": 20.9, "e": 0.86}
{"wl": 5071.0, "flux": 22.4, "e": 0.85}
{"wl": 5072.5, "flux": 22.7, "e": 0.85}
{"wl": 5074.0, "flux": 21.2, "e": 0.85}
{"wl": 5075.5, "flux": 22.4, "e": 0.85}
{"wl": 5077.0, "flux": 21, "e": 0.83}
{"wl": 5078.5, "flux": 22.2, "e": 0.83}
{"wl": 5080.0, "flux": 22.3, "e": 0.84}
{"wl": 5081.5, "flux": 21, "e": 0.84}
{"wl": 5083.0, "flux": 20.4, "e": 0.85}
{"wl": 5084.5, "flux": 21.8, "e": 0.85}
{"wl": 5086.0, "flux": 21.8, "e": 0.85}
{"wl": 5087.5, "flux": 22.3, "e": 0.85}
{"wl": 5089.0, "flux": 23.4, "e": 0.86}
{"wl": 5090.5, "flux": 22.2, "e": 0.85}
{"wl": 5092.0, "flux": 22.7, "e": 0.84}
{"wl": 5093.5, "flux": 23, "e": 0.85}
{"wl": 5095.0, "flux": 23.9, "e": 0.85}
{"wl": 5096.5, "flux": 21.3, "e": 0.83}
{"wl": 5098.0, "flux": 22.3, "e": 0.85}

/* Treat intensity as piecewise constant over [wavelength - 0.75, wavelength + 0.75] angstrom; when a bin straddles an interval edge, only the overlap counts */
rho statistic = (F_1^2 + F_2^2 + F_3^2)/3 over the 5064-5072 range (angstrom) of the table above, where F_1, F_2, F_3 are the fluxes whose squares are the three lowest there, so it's 463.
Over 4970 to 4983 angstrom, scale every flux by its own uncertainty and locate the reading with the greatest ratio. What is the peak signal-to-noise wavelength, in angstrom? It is 4979.5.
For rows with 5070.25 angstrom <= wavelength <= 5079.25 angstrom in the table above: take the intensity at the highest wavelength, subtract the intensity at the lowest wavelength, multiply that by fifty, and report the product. -10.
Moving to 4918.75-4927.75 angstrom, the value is 45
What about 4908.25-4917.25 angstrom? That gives 130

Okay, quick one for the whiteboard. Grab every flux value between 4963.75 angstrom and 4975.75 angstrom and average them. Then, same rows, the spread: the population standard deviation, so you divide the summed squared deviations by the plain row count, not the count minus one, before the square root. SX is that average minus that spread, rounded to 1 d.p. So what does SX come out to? 22.2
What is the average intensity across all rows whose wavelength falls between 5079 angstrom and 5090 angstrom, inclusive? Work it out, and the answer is 21.9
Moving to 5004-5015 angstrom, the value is 21.7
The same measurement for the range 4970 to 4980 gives 23.2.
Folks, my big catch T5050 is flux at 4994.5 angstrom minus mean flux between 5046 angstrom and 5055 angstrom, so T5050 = 1.7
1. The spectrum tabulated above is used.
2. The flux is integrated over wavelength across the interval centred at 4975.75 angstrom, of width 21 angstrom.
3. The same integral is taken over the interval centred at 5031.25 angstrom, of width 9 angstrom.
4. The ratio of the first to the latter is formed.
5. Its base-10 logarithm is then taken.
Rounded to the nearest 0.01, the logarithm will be 0.38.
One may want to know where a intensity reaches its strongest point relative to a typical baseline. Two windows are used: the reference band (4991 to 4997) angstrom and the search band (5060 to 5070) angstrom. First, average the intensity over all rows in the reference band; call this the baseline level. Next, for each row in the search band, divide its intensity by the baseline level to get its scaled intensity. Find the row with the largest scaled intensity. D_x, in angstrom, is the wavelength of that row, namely 5060.5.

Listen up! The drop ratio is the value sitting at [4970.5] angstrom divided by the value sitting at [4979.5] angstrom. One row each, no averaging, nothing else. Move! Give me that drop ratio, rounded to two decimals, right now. 0.97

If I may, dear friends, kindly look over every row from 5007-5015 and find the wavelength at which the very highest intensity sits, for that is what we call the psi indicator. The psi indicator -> 5011.0 angstrom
